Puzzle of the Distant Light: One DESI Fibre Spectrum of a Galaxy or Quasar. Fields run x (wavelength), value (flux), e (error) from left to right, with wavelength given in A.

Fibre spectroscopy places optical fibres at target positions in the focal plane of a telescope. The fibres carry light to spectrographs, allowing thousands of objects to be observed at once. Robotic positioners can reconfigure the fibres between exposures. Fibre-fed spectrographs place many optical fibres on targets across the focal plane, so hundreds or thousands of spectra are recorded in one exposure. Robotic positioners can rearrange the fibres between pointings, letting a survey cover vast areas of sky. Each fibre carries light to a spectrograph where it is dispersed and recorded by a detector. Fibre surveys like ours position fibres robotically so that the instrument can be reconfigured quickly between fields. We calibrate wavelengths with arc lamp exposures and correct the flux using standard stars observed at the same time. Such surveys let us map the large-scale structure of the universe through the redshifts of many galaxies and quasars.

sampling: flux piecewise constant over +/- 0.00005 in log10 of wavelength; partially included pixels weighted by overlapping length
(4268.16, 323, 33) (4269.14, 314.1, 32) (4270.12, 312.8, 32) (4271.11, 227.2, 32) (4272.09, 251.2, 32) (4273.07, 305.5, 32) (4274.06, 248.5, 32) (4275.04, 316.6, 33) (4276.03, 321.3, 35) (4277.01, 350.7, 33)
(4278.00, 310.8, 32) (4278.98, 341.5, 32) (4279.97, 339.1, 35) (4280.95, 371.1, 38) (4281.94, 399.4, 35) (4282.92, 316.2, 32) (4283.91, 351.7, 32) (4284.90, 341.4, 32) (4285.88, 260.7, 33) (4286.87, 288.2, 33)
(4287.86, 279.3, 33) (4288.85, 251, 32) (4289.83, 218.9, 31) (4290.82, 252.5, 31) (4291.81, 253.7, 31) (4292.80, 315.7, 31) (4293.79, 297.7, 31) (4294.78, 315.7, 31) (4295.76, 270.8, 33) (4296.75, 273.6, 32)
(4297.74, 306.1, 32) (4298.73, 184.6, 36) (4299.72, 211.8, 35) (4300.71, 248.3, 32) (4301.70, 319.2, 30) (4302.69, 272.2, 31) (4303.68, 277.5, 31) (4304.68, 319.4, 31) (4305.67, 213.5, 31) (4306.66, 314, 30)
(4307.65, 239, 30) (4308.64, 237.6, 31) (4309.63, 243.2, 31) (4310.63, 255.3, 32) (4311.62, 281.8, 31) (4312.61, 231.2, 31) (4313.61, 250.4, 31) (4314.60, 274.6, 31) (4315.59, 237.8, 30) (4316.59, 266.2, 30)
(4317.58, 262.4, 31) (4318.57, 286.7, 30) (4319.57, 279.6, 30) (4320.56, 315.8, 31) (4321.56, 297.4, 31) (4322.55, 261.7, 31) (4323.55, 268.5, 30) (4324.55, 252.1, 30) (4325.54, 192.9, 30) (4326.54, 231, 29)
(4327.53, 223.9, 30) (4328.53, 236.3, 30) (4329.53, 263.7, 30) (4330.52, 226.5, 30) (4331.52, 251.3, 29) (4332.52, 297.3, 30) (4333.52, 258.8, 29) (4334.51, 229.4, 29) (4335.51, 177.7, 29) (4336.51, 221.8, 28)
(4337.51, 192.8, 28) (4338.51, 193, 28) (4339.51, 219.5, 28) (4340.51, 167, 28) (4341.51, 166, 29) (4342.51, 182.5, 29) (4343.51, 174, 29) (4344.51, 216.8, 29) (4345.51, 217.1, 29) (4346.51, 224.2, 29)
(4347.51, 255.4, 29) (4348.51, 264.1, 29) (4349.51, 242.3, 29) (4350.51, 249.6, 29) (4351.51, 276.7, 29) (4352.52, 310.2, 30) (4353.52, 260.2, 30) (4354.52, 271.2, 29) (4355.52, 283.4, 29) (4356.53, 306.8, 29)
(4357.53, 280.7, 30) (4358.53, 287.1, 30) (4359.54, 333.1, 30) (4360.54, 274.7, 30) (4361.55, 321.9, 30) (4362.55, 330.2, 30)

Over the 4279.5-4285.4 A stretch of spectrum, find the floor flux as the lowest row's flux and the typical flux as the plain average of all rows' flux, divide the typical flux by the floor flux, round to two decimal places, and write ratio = 1.12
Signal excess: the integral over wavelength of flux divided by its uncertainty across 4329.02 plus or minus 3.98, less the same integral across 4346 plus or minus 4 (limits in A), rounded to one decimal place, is 3.1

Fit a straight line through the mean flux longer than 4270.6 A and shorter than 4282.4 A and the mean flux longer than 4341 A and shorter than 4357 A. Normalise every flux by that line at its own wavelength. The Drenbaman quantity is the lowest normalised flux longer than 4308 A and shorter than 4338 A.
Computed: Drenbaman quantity 0.69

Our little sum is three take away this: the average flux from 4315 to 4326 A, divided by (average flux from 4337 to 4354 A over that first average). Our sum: -312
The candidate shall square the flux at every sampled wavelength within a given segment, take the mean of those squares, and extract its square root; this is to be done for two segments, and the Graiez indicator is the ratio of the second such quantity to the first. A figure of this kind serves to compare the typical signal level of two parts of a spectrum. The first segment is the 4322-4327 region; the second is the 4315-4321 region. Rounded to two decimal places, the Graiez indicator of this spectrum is 1.14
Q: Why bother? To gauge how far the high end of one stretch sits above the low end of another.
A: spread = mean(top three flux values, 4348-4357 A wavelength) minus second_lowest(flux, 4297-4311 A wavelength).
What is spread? 88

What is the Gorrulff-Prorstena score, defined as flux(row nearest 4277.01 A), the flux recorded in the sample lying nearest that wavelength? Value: 350.7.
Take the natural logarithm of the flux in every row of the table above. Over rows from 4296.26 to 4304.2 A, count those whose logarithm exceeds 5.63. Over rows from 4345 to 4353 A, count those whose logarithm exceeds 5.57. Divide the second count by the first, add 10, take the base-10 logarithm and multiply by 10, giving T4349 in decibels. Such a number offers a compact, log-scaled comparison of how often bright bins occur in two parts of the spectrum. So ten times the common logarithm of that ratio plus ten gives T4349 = 10.6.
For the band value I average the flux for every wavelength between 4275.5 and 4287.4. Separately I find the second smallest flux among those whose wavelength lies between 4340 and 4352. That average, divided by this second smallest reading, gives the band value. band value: 1.99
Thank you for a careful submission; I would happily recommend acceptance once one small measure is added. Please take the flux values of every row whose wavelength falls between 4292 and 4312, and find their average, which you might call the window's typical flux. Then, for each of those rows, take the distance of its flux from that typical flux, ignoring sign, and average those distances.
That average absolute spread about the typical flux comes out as 33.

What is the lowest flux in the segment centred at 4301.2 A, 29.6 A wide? 184.6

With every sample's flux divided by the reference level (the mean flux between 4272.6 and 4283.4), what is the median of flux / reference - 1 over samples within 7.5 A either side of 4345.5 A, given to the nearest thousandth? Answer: -0.333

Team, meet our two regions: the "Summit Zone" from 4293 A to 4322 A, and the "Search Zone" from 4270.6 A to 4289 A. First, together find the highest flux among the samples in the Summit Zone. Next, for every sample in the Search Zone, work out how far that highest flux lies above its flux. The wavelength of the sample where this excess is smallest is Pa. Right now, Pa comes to 4281.94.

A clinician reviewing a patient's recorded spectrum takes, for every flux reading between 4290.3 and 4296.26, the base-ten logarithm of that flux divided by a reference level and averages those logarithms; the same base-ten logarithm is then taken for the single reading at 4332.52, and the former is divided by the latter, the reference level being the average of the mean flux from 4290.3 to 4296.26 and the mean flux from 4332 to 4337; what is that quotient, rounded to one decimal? 0.6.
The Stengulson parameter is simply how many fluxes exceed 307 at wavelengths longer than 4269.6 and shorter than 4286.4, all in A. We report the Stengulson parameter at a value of 12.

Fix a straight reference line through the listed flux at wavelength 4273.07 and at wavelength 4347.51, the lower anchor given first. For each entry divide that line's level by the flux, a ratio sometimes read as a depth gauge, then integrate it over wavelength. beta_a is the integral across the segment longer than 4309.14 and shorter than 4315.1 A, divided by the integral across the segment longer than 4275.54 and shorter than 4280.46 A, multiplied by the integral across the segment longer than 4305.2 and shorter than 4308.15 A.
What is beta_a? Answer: 5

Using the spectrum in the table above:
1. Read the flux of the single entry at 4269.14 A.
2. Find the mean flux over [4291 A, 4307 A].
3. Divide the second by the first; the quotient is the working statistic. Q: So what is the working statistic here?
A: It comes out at 0.87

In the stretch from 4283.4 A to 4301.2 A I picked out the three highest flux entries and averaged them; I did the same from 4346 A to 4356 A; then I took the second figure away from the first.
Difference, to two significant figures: 46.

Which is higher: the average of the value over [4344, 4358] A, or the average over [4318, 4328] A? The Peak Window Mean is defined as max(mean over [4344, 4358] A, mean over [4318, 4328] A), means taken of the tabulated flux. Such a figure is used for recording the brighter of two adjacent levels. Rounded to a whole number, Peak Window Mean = 261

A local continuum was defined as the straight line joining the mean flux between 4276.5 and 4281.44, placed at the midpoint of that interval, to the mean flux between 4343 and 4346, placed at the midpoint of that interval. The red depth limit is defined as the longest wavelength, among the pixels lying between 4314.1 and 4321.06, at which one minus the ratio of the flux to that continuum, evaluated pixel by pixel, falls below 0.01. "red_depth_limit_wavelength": 4320.56 A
